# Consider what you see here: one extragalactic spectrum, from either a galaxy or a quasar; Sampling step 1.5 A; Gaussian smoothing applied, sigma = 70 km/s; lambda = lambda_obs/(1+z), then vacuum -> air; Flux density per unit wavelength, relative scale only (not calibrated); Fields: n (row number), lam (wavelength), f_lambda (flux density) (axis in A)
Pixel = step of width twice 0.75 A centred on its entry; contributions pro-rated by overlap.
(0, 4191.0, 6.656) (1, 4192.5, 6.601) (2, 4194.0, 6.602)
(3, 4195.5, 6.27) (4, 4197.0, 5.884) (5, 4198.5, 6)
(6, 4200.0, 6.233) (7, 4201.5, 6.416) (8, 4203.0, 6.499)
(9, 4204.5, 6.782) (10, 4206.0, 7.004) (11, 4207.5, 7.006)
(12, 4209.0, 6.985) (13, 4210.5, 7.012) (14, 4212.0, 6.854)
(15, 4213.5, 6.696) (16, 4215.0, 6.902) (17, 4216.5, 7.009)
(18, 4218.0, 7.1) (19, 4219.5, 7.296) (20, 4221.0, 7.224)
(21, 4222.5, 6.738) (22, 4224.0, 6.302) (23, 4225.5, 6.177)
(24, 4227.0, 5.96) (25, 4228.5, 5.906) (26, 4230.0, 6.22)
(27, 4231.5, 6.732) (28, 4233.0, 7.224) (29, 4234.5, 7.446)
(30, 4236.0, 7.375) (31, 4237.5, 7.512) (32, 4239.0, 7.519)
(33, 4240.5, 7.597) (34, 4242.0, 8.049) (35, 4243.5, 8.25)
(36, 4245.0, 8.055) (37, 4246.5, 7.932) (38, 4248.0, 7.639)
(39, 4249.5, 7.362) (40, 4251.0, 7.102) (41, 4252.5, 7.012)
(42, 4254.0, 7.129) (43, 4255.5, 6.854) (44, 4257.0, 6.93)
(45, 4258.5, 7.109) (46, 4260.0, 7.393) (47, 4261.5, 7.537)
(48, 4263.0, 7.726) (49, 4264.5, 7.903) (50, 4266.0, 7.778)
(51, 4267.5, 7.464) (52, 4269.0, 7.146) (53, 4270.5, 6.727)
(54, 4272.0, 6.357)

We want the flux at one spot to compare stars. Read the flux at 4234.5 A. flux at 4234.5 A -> 7.446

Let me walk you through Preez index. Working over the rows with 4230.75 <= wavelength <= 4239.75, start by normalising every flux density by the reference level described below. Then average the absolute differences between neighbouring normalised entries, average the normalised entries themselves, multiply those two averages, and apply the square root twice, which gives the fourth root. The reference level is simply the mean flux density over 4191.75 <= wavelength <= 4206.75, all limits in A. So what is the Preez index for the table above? 0.426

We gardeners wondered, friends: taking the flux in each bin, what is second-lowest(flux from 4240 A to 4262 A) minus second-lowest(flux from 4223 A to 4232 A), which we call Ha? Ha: 1.0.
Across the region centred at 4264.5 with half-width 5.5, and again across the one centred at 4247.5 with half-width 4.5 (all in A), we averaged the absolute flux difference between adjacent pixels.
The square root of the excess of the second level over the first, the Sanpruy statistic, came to 0.136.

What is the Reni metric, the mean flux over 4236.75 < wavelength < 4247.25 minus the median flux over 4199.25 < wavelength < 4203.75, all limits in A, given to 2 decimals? 1.43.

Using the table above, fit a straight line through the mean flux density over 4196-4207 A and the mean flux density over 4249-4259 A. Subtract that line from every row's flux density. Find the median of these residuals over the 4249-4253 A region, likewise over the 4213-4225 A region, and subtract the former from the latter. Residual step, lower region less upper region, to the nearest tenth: 0.3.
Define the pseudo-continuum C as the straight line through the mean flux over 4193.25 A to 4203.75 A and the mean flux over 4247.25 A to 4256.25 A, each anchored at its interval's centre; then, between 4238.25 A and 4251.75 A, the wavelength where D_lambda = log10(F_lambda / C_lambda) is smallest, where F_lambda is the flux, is 4251.0 A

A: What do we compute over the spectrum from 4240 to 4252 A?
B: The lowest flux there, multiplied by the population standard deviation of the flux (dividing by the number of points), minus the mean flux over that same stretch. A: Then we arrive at -5.1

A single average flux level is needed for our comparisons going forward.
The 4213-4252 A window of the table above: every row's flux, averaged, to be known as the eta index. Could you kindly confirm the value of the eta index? 7.1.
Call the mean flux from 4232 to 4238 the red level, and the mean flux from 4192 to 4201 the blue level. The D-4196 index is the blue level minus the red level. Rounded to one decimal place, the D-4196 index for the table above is -1.1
